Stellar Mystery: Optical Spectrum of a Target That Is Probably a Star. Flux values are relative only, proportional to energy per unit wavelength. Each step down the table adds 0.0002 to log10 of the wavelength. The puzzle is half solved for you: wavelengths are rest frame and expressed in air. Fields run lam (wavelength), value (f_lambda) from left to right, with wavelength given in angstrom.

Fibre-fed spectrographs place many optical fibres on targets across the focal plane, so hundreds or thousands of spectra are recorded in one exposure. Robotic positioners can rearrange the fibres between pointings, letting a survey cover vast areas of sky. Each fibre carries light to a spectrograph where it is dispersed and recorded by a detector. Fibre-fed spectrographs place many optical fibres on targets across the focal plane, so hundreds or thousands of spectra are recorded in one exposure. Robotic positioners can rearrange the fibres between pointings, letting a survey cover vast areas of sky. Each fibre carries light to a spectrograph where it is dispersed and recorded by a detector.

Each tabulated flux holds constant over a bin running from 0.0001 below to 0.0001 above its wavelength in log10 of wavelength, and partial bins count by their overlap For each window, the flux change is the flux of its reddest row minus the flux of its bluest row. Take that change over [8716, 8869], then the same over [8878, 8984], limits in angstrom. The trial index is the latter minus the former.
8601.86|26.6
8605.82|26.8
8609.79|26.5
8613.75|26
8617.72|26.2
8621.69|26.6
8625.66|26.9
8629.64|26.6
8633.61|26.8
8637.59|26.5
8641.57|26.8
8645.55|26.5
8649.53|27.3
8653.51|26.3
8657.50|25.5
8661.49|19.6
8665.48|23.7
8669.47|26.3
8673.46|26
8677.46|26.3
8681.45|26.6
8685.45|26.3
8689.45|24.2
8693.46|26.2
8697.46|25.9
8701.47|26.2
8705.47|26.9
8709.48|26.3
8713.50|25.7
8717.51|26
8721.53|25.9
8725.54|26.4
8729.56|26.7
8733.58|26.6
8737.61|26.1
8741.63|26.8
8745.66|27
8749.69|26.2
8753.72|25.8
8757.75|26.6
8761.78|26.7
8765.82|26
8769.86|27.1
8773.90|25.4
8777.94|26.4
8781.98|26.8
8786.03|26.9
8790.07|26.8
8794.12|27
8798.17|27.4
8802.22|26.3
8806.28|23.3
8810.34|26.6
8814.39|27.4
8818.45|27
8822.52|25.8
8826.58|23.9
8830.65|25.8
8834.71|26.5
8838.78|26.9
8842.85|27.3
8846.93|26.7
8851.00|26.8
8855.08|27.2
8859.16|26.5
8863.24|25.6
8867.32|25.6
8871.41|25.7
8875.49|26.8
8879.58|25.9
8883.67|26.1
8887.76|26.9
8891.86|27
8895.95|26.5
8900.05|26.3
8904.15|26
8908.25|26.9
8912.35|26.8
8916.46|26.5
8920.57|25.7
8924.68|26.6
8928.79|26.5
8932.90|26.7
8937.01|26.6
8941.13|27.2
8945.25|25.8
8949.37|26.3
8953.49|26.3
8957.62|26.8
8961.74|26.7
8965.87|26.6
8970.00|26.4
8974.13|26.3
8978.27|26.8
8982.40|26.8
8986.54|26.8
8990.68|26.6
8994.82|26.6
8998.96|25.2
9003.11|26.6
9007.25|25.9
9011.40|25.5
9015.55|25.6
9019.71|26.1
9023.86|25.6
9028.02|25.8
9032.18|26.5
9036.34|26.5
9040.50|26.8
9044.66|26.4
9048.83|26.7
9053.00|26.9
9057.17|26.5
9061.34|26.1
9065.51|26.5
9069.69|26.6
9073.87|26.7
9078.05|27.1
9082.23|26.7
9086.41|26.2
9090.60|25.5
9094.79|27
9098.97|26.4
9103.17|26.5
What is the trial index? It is 1.3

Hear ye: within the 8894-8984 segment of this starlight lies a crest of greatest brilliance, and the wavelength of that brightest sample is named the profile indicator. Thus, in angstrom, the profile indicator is 8941.13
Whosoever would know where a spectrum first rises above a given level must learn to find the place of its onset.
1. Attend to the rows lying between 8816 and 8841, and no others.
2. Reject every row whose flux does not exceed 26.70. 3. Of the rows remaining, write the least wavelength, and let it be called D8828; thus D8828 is 8818.45 angstrom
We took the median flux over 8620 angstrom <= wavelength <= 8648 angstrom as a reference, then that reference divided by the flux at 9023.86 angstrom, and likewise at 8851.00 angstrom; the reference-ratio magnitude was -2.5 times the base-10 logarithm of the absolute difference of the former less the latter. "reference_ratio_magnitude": 3.3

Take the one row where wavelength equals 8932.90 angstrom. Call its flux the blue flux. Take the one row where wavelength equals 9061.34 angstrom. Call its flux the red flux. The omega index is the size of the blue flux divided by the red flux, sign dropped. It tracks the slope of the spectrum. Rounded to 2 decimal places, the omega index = 1.02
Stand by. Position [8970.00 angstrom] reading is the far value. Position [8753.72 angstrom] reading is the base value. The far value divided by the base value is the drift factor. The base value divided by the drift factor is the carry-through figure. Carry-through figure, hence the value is 25.2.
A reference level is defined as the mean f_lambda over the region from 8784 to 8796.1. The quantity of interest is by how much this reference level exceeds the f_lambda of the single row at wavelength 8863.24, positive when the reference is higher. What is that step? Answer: 1.3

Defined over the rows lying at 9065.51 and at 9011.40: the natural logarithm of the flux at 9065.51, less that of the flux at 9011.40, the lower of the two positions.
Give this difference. 0.04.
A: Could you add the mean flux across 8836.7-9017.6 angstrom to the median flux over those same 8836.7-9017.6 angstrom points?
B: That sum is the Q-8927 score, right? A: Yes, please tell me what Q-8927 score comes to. 53.0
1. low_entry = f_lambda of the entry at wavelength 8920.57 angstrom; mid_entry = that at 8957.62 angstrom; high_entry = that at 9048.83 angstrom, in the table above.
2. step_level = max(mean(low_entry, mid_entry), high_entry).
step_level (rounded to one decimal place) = 26.7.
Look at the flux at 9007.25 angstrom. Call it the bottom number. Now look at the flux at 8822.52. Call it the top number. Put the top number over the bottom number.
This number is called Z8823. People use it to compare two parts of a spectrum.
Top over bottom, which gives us 1.00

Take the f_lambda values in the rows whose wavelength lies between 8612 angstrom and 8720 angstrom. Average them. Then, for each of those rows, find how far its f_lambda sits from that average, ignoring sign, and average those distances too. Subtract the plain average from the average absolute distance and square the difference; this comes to 631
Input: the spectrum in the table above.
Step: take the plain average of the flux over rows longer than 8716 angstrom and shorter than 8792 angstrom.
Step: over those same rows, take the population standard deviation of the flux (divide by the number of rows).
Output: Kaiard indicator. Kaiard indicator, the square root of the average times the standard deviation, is 3.46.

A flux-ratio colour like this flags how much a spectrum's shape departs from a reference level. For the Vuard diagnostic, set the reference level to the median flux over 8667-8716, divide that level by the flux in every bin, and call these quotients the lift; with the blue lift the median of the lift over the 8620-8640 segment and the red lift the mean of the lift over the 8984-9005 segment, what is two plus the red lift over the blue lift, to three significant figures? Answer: 3.01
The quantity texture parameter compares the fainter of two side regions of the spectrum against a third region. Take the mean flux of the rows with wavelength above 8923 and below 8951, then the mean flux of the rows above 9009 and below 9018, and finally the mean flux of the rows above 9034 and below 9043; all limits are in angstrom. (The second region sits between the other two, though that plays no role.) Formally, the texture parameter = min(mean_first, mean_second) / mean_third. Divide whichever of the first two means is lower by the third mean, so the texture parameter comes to 0.96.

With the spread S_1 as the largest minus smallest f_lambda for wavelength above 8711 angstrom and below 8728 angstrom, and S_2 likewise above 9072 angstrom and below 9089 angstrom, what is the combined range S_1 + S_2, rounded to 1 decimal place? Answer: 1.6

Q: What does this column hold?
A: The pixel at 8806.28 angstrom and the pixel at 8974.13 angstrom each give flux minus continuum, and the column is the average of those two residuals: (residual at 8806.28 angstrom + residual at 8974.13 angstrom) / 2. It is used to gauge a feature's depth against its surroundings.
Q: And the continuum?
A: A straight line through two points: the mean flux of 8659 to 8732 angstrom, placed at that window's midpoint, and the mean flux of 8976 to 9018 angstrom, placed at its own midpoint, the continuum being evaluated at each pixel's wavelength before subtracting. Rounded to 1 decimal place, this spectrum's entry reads -1.2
